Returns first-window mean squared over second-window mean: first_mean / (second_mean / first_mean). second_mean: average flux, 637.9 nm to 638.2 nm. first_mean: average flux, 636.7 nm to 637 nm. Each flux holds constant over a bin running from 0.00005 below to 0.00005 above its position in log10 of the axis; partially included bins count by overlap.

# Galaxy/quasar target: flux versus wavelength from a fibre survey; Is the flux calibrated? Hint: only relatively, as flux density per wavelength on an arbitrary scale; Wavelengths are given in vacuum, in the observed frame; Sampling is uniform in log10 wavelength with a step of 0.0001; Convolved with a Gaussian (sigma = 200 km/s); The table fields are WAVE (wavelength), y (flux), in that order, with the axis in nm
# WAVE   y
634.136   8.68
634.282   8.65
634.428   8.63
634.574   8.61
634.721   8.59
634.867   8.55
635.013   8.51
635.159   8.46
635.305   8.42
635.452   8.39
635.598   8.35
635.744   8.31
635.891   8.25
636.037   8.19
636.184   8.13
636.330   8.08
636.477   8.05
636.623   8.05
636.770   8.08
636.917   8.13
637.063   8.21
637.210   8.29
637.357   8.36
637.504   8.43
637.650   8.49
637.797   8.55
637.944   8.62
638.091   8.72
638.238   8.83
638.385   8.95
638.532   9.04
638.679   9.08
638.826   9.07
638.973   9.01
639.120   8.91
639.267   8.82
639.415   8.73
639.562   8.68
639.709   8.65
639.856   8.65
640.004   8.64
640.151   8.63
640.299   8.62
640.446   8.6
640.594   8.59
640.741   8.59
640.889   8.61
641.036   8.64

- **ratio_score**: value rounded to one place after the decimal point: 7.6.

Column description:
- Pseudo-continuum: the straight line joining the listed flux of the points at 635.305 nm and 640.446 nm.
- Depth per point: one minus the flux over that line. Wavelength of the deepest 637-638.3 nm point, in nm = 637.063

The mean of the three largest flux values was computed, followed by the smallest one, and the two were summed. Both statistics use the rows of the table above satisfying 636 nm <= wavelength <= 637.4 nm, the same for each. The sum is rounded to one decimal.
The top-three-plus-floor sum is 16.3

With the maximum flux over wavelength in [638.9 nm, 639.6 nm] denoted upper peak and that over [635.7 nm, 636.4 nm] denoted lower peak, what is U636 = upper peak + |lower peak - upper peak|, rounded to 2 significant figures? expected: 9.7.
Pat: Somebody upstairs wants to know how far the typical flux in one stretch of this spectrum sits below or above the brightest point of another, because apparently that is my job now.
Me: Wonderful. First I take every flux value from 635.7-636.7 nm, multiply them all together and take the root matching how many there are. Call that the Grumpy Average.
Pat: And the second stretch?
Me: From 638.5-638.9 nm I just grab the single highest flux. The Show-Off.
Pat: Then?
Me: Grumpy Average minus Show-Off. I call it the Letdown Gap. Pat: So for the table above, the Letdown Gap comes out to -0.9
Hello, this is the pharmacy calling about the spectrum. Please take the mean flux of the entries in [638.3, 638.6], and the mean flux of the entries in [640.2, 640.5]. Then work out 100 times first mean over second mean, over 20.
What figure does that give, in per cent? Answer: 5.2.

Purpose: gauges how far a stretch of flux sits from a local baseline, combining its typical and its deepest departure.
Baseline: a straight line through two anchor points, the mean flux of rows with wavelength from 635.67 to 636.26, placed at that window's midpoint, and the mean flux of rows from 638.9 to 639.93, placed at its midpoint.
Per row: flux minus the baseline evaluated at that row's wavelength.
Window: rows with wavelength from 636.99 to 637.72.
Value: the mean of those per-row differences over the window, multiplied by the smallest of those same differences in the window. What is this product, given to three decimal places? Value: 0.017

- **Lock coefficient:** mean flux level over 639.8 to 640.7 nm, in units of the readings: 8.6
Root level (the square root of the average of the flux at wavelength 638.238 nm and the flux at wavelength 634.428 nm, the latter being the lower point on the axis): 2.95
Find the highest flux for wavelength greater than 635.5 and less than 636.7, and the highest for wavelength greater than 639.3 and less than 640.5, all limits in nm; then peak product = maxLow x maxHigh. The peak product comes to 72.9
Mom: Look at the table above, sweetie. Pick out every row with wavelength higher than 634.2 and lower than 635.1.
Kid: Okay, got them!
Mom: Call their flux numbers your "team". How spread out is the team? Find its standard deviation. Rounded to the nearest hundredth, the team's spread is 0.05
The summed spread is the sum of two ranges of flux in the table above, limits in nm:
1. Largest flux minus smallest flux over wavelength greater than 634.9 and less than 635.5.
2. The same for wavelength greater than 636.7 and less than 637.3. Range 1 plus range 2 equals 0.33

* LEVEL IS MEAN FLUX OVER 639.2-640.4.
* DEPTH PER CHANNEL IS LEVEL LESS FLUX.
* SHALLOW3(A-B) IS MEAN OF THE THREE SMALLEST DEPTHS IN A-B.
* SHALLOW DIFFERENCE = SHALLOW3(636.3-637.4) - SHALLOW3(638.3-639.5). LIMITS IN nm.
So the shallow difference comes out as 0.78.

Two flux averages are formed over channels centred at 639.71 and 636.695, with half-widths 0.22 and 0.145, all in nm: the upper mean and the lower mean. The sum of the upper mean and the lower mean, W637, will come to 16.7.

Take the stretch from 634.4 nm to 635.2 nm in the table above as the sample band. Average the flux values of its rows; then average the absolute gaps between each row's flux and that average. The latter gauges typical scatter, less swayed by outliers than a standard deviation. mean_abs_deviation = 0.05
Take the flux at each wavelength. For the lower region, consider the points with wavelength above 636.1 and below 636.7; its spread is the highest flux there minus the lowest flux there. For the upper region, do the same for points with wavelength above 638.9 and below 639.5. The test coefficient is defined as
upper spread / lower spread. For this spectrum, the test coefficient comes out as 3.5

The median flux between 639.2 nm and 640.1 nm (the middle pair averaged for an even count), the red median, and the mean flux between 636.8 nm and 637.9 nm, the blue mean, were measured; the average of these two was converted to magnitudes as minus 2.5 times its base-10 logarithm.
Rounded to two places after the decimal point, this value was -2.32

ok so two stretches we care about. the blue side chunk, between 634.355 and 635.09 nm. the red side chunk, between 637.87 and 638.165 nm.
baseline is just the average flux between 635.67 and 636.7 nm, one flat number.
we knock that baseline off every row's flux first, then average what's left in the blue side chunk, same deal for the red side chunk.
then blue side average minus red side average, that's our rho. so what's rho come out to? -0.1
